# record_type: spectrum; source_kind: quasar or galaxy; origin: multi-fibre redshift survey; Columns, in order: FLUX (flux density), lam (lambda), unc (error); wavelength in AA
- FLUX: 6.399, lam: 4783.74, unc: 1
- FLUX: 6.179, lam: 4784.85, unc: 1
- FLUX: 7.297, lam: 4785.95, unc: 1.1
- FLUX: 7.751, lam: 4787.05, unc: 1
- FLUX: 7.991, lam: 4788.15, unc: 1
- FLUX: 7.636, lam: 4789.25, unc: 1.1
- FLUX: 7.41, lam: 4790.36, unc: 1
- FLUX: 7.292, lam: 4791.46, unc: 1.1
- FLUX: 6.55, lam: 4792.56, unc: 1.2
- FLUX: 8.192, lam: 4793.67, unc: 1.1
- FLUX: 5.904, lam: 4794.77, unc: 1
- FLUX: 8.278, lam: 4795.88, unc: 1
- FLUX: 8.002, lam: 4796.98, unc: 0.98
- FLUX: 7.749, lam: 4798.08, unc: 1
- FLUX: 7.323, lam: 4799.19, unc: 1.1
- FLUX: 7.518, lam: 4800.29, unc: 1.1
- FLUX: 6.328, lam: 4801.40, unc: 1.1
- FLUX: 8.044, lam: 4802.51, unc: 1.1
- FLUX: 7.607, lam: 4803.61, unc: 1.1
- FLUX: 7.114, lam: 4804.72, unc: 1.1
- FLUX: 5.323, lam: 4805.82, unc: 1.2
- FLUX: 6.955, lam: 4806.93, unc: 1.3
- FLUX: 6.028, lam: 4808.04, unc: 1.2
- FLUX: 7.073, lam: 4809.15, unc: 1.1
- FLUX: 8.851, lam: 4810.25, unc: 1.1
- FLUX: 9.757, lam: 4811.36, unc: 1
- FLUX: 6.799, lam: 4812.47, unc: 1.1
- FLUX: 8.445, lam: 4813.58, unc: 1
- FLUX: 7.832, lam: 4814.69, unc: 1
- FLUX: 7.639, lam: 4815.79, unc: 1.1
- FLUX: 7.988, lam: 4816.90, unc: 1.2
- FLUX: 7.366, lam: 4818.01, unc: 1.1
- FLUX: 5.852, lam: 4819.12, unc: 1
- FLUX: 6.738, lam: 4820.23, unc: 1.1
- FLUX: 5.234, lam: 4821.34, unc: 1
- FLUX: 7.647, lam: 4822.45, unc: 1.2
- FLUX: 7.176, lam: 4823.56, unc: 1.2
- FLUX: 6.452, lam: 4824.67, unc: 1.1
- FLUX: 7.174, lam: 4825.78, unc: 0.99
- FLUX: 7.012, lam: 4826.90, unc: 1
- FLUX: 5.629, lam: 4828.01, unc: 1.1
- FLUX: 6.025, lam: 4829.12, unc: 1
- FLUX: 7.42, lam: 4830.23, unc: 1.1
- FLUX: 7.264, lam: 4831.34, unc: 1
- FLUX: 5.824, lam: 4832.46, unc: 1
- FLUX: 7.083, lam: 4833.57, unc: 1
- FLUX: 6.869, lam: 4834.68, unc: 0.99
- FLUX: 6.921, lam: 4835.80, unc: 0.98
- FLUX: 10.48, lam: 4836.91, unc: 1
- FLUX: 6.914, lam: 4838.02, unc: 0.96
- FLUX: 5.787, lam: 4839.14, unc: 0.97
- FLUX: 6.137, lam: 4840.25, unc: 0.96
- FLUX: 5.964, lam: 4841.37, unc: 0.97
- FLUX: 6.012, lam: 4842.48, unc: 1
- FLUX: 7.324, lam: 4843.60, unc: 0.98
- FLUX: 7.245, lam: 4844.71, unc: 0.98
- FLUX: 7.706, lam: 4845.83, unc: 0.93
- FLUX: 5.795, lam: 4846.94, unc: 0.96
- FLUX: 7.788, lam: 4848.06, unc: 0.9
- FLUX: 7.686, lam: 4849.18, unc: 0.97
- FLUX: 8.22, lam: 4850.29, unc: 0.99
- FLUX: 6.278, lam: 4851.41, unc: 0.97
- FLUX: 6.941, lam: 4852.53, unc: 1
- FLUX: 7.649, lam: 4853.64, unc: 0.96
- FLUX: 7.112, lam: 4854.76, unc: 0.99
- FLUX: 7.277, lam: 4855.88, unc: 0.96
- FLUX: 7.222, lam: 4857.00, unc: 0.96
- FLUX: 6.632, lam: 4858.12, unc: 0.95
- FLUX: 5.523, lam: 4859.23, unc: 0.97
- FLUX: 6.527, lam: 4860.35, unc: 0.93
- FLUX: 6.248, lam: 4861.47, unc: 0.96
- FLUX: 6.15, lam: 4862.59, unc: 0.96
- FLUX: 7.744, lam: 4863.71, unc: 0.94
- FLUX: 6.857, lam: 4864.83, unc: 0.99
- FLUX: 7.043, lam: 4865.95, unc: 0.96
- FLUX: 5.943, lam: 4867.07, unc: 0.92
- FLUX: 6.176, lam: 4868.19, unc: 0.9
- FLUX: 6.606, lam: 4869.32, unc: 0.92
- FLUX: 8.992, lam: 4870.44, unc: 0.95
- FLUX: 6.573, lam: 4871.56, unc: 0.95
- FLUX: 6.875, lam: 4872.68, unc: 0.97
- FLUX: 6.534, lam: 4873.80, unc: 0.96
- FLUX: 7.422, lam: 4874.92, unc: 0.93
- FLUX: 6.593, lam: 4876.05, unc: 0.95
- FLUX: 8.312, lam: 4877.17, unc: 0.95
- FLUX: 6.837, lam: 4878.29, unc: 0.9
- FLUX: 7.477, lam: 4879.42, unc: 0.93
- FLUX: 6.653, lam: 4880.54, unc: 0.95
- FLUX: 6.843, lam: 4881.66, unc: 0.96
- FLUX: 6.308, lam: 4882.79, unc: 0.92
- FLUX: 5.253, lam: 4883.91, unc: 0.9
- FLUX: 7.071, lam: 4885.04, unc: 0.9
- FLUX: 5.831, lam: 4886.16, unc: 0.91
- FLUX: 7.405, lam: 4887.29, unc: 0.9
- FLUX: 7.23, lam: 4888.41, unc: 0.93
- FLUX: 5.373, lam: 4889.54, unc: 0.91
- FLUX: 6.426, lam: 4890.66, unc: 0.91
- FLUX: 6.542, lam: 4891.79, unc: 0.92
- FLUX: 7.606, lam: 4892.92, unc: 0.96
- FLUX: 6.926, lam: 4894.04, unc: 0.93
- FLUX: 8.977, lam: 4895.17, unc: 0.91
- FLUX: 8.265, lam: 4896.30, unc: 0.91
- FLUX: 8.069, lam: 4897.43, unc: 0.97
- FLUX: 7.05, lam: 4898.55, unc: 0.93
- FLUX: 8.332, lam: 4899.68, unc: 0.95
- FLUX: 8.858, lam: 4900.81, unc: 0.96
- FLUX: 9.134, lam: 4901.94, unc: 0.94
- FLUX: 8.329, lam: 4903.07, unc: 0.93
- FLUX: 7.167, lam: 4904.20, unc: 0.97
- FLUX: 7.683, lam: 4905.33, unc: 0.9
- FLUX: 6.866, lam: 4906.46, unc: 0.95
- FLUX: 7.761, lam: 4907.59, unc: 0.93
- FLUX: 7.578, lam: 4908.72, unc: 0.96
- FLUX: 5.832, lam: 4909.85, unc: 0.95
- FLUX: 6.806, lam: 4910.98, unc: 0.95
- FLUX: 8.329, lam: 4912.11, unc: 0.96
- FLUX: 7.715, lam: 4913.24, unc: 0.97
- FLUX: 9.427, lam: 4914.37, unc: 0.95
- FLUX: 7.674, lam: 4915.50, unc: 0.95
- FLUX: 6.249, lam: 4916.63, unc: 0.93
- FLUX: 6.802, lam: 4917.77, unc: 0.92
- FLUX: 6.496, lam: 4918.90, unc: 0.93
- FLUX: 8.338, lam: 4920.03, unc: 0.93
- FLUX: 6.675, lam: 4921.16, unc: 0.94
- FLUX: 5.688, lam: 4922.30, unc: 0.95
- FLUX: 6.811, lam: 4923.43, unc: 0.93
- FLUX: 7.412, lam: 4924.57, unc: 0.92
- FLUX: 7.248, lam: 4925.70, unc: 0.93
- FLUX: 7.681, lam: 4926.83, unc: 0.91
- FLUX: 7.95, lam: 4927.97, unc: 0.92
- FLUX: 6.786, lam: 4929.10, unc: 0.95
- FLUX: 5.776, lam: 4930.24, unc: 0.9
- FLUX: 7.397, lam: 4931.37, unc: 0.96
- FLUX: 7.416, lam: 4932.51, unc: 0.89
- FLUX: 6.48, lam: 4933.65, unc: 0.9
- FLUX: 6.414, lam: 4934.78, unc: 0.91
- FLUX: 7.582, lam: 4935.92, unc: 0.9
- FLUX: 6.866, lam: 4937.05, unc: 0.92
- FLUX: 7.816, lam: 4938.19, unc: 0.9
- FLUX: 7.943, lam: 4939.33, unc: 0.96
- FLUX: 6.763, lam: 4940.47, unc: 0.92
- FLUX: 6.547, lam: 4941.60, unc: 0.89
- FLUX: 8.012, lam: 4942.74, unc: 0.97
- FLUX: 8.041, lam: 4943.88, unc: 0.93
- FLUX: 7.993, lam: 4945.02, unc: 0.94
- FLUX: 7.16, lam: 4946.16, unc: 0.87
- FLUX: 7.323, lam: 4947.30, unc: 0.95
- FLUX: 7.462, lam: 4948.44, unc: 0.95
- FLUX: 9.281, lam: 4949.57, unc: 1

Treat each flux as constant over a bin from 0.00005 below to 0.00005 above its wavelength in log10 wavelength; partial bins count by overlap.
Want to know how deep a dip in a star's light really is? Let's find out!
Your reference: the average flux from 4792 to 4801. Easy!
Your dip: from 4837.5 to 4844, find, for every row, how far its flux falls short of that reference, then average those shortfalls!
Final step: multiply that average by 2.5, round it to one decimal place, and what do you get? 2.7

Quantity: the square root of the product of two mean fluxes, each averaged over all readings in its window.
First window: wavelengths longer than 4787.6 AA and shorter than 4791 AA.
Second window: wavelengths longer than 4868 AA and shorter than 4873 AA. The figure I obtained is 7.4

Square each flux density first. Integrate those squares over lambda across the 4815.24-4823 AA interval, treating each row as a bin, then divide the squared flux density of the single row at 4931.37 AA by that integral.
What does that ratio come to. 0.144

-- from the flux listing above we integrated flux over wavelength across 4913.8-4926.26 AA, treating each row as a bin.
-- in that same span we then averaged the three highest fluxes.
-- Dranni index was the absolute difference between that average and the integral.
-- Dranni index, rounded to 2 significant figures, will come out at 81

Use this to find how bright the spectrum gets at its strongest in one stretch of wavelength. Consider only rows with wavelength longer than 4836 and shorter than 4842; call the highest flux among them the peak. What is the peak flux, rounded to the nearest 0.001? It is 10.480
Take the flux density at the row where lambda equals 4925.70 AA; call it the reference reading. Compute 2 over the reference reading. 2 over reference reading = 0.276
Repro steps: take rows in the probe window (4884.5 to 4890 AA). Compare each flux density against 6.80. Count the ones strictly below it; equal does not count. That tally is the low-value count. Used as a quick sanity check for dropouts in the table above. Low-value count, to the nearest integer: 2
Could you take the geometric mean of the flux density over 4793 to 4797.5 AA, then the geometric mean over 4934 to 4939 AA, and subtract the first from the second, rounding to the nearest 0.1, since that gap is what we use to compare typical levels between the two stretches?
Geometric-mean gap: -0.4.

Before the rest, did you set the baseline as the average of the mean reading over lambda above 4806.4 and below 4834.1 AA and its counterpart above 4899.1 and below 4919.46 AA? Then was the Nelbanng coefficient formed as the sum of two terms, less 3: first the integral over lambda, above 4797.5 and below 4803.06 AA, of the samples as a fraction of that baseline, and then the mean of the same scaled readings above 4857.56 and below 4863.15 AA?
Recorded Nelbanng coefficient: 3.4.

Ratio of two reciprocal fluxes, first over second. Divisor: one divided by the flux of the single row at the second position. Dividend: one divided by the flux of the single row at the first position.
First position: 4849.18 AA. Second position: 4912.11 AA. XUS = 1.08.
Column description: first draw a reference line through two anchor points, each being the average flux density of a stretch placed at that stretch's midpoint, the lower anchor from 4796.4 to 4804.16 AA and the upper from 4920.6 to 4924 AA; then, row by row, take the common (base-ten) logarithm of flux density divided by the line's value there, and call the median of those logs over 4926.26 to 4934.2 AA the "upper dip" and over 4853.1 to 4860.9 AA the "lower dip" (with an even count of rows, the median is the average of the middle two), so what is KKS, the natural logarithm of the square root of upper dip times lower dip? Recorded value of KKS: -3.87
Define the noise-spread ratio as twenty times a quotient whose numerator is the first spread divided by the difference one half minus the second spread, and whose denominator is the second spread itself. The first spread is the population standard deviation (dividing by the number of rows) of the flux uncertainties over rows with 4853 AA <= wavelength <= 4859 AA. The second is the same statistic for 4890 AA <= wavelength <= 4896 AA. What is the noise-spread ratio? 30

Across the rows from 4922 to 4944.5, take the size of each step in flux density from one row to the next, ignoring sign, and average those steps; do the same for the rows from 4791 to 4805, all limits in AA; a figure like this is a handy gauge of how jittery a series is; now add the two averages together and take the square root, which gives 1.30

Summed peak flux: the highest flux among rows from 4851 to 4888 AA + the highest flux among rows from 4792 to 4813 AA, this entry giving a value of 19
